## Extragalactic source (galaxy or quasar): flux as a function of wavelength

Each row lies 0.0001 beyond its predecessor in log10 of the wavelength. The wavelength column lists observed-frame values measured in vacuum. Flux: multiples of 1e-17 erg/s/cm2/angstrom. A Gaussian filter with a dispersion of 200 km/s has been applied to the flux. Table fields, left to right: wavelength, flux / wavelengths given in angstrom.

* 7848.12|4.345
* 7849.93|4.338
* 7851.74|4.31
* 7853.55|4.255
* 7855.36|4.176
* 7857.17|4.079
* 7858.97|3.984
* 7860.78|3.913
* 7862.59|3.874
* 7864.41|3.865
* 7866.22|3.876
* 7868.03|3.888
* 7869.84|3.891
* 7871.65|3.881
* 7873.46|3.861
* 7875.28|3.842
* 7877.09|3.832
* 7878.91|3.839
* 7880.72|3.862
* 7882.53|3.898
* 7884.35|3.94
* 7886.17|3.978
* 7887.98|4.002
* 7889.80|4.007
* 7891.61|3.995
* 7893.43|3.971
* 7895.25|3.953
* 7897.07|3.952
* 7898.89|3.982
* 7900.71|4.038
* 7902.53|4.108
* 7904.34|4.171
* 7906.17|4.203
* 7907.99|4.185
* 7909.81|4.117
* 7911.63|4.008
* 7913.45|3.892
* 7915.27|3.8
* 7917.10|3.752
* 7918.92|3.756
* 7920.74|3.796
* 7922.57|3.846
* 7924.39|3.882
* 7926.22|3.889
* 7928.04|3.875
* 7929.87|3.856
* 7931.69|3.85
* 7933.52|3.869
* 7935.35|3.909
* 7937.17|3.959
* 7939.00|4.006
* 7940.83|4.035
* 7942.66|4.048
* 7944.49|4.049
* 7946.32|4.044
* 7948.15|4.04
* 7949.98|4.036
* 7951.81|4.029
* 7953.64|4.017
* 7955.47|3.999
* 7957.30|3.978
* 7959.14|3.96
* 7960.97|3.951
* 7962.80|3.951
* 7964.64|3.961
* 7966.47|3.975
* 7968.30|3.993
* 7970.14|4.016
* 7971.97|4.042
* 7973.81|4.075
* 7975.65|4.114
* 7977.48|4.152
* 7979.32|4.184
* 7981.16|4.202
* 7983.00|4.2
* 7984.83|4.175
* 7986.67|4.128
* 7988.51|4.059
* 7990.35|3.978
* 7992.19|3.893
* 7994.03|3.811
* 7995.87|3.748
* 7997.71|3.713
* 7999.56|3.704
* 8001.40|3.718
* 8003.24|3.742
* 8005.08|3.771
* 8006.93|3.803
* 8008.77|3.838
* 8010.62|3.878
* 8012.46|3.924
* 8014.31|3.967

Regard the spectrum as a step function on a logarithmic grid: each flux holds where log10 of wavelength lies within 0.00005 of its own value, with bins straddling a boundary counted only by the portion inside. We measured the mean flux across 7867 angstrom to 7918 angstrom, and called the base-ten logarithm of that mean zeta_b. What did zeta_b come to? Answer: 0.598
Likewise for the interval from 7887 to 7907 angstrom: 0.606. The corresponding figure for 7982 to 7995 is 0.606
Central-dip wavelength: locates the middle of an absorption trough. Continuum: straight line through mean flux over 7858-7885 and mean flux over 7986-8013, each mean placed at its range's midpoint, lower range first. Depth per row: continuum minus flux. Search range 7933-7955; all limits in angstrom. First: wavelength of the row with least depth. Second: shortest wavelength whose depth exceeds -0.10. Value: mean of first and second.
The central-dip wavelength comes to 7939.0 angstrom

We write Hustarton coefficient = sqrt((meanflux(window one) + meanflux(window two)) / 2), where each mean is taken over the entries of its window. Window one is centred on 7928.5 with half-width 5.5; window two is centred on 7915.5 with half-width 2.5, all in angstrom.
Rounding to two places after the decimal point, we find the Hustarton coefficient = 1.96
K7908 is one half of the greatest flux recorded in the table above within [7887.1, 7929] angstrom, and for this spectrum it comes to 2.10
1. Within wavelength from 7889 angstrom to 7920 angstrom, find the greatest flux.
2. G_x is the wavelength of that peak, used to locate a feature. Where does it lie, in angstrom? 7906.17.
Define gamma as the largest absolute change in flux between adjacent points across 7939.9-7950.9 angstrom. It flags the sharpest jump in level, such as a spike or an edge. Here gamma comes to 0.01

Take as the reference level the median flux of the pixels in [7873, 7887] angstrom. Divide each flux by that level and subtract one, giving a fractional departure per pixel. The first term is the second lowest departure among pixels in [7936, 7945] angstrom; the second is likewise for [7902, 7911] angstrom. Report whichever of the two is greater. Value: 0.07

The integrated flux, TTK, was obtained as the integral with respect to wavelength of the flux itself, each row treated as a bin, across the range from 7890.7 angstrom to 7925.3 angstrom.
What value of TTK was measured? 137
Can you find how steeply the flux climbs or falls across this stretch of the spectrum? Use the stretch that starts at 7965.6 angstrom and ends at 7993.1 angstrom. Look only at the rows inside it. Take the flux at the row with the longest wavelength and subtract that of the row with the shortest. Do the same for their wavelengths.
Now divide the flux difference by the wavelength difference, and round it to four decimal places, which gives -0.0032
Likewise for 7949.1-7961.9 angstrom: -0.0077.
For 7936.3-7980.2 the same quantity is 0.0053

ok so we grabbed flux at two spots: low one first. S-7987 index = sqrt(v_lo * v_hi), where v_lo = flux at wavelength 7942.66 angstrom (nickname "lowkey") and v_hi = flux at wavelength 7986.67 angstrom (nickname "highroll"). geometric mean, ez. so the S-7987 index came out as 4.088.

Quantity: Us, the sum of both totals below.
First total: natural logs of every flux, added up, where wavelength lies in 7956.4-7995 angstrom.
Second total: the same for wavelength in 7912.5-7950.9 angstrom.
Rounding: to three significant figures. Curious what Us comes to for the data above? 58.0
